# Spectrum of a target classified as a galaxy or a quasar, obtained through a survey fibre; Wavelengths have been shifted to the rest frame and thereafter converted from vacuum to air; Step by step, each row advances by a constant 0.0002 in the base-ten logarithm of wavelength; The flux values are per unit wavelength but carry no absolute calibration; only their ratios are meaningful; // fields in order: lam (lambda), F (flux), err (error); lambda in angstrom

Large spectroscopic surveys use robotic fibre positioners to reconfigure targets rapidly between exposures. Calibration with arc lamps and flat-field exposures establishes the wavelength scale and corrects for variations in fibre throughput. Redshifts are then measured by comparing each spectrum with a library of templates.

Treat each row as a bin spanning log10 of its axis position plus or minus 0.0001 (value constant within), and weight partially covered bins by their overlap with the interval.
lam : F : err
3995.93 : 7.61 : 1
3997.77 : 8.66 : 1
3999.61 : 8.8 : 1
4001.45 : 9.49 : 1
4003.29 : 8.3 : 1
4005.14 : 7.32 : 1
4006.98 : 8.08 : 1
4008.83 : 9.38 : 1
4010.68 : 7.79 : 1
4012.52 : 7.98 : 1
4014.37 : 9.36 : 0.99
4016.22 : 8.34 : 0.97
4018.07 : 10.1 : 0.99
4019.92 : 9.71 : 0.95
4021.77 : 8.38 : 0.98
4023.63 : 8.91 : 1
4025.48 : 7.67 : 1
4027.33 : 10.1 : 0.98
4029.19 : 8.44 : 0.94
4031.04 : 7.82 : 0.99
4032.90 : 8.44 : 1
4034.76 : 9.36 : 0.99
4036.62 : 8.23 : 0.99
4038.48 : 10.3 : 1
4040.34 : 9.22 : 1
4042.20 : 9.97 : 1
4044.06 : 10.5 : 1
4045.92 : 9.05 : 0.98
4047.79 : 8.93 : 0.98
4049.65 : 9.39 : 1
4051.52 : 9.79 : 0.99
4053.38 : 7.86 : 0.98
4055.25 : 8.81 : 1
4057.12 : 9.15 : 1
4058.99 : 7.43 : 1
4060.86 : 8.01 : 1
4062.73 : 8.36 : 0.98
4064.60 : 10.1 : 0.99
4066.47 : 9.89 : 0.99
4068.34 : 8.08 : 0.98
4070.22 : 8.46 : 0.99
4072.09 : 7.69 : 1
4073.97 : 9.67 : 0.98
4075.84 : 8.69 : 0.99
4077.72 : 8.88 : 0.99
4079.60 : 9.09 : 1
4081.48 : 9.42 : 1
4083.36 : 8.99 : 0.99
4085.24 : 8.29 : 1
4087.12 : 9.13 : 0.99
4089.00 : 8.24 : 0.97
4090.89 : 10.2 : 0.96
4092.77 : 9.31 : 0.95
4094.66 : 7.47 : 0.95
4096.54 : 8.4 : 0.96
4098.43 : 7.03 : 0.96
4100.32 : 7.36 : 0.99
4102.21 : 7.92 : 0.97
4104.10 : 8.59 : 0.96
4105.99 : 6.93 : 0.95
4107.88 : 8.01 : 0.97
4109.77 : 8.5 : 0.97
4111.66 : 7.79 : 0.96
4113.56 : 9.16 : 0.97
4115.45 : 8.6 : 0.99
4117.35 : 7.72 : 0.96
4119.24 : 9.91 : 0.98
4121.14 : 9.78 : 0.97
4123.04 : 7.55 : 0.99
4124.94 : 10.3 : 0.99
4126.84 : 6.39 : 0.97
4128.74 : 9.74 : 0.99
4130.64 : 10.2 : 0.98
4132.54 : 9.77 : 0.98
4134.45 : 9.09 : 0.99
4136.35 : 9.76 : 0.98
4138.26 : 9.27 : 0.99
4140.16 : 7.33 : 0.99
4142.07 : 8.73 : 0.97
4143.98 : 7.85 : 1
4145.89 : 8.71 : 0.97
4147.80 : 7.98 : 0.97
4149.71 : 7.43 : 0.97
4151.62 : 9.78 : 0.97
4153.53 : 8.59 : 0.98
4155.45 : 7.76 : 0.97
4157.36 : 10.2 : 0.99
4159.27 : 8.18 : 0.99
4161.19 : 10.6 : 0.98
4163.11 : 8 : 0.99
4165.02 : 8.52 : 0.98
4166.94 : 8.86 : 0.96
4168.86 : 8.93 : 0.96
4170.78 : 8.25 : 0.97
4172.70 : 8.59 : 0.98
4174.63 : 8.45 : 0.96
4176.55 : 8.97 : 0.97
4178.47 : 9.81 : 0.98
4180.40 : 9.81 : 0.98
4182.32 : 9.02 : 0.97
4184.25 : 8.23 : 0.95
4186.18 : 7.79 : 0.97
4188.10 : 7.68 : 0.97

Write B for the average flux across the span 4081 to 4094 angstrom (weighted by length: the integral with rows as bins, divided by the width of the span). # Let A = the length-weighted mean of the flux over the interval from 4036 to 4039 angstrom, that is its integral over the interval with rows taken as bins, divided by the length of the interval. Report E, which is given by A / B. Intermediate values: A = 9.2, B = 9.0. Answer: 1.02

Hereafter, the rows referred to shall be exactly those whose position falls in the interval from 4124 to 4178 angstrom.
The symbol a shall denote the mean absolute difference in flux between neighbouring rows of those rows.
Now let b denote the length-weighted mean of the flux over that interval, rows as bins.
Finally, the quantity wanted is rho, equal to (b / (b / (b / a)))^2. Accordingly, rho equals 52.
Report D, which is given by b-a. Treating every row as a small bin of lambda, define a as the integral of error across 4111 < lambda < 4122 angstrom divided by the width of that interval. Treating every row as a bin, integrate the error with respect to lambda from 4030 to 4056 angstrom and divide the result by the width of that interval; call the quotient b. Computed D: 0.021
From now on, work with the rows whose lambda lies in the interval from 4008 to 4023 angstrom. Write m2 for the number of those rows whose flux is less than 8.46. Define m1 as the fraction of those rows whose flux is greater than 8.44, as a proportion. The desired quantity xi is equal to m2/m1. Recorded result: 8.0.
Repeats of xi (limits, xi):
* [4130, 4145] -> 2.7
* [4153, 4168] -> 4.8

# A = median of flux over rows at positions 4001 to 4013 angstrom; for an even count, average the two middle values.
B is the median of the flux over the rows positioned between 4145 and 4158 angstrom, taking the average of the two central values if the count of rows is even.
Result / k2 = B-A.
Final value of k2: 0.5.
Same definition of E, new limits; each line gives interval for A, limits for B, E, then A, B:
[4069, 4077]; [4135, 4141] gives 0.97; 8.6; 8.8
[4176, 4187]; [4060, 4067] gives 0.99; 9.0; 9.1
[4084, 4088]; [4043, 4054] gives 0.94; 8.7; 9.3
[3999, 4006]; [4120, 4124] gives 0.97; 8.5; 8.7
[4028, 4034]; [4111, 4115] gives 0.98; 8.3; 8.5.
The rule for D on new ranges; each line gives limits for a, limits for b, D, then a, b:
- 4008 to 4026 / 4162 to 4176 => -0.016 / 0.988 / 0.971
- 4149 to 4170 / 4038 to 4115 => 0.006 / 0.977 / 0.983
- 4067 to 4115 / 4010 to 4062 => 0.013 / 0.976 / 0.989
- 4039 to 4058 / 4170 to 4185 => -0.023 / 0.993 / 0.970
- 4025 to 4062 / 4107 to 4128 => -0.016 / 0.991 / 0.975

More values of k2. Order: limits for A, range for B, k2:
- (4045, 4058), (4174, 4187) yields -0.1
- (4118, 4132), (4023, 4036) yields -1.3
